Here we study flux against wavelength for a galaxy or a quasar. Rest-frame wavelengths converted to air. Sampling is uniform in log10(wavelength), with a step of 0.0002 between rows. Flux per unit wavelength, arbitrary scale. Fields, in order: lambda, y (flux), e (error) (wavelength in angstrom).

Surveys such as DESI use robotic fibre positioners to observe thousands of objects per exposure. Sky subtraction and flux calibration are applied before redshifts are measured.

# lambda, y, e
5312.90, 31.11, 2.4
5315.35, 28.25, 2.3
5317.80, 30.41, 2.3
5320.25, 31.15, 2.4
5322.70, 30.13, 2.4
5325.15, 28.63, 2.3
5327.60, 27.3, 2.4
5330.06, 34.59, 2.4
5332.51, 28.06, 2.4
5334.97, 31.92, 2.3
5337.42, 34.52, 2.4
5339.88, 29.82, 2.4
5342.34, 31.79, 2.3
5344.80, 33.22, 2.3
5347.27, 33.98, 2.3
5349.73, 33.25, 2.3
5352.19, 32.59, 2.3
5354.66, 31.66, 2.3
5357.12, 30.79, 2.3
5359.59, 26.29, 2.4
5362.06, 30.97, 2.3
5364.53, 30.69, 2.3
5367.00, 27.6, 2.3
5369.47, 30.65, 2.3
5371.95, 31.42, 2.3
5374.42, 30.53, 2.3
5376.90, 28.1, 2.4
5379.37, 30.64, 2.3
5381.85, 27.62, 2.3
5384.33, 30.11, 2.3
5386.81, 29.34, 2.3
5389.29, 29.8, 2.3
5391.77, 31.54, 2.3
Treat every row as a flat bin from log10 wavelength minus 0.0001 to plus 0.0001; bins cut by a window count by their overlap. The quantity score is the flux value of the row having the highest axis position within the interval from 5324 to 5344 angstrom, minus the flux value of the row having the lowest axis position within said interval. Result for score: 3.2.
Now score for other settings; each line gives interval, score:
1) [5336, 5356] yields -2.9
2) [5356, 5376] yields -0.3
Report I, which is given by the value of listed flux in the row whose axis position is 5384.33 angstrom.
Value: 30.11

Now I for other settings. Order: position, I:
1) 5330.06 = 34.59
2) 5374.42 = 30.53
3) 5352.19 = 32.59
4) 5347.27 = 33.98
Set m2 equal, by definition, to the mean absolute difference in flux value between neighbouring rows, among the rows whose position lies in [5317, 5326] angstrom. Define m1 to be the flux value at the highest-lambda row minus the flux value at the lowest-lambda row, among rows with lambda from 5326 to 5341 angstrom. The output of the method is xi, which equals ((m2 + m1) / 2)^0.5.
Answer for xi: 1.3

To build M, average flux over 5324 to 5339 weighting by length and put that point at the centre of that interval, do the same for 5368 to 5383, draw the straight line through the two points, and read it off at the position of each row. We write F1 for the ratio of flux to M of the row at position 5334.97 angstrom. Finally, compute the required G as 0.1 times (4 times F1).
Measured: 0.415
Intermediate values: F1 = 1.04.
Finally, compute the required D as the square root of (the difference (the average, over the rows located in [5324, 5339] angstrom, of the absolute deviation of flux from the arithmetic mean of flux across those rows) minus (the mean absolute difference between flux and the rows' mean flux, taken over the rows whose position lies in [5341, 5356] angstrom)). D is 1.5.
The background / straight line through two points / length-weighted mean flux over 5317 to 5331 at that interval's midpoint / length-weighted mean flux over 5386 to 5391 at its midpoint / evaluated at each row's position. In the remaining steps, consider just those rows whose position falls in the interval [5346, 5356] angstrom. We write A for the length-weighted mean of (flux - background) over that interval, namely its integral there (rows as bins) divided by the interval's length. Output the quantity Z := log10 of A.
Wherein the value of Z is 0.4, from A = 2.8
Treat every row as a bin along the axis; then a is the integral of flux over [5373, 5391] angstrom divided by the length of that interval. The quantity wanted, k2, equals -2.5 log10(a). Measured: -3.68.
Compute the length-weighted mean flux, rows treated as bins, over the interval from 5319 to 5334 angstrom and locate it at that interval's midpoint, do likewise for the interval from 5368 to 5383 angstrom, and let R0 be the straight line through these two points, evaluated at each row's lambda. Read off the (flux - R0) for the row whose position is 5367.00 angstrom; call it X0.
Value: -2.2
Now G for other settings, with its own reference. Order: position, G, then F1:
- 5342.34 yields 0.416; 1.04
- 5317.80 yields 0.390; 0.98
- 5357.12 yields 0.407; 1.02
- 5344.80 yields 0.435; 1.09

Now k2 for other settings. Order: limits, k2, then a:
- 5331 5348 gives -3.76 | 31.9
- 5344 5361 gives -3.75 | 31.6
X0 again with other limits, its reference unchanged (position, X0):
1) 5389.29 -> 0.1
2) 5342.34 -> 1.8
